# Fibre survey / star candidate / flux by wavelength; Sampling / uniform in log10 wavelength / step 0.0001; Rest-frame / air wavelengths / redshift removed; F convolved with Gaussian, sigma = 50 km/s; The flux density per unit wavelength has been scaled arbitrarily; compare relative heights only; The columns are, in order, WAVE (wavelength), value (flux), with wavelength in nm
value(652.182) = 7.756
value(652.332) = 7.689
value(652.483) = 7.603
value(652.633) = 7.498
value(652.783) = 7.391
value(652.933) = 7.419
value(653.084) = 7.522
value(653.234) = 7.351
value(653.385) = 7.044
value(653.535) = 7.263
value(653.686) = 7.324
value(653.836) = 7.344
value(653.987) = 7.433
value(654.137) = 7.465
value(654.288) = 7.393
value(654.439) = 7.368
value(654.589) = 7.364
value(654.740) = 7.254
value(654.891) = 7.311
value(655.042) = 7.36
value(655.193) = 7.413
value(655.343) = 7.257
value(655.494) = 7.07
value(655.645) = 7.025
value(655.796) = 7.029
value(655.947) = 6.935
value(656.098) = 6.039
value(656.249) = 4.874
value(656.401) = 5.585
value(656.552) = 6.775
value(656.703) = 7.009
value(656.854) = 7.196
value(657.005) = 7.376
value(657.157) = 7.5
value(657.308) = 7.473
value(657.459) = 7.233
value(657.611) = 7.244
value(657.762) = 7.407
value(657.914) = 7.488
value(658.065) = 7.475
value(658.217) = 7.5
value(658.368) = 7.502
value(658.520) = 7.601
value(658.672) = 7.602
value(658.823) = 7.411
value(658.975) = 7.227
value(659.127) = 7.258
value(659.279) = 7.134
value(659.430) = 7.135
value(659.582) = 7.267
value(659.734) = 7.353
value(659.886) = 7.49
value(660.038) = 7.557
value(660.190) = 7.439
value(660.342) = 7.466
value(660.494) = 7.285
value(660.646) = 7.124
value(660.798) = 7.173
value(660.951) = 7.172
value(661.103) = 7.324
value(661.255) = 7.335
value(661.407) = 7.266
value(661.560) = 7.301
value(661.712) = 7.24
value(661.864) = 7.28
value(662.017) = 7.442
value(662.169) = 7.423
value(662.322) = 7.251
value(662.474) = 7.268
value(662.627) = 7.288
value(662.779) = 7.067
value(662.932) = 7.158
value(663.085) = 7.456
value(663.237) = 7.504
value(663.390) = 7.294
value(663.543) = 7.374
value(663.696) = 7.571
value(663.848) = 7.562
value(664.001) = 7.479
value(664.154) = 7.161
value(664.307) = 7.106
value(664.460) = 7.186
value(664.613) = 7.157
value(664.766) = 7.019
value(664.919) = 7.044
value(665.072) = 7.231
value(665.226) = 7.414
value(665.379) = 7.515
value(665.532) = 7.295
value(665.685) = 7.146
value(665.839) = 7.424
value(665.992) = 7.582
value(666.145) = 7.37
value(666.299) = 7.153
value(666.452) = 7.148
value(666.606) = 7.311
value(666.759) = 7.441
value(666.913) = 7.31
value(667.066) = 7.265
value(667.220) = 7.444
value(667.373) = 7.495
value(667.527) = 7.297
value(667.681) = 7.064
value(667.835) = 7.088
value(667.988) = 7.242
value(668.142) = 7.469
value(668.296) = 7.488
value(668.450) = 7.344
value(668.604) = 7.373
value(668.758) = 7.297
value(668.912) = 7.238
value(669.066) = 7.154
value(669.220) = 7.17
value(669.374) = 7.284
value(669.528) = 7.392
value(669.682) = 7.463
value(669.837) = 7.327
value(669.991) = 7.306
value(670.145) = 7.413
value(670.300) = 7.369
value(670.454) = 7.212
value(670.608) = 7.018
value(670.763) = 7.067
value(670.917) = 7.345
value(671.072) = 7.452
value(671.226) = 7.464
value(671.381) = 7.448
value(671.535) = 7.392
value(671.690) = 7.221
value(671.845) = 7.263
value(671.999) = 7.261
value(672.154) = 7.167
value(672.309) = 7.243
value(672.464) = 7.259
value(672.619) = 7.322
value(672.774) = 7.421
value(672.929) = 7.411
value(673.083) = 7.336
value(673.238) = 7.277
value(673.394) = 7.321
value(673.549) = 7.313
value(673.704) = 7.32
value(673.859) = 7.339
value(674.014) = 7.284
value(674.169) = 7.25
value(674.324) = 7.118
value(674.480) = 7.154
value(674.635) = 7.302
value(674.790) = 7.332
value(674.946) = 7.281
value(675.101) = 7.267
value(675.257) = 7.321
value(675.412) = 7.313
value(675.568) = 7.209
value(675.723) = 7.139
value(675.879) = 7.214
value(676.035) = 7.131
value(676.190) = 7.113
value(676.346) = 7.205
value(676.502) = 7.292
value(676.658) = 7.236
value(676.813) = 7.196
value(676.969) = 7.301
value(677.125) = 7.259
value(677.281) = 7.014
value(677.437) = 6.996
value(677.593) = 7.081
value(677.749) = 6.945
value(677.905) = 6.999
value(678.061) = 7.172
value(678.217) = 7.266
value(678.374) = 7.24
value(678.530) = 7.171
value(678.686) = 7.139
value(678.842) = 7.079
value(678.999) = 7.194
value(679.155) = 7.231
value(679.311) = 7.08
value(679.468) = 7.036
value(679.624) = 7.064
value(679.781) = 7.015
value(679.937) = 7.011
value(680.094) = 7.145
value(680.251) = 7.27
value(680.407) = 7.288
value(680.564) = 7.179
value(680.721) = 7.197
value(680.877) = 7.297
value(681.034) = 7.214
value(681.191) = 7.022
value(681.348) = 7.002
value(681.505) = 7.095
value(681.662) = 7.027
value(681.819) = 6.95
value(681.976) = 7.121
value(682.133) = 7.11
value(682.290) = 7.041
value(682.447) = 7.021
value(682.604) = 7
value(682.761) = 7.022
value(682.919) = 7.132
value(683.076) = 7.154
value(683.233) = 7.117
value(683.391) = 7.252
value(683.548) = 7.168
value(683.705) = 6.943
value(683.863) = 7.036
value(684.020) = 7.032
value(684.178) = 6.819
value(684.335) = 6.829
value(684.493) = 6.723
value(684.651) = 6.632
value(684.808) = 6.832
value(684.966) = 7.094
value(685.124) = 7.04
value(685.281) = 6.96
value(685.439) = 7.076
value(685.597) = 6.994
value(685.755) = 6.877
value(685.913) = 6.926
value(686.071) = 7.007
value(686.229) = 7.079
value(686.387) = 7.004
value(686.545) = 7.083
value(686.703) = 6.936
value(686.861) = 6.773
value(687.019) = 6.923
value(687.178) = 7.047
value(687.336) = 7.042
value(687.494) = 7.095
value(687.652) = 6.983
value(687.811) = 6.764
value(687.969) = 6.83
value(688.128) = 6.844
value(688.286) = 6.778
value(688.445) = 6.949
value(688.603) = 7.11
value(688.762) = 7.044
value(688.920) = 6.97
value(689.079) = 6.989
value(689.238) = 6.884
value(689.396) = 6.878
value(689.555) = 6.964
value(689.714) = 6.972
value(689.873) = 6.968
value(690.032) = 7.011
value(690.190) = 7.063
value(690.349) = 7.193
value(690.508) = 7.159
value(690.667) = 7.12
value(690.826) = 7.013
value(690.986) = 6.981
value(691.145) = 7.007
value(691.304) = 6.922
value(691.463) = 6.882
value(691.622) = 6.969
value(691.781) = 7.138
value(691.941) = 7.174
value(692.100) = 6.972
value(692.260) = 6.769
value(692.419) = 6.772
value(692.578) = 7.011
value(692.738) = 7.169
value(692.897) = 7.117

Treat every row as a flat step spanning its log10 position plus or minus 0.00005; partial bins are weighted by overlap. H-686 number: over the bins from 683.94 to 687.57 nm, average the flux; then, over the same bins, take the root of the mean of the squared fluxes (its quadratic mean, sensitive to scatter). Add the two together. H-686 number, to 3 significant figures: 13.9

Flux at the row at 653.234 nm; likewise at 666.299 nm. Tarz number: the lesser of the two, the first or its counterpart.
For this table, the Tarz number 7.15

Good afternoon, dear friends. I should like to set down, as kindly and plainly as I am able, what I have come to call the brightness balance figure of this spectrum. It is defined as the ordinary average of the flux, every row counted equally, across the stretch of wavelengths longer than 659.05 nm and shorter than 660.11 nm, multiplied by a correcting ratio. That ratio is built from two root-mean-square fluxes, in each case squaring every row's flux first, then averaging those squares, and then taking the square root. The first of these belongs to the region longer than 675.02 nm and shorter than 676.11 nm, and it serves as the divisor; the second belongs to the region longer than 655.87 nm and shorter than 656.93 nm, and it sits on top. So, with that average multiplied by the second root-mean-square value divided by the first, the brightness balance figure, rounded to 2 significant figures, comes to 6.5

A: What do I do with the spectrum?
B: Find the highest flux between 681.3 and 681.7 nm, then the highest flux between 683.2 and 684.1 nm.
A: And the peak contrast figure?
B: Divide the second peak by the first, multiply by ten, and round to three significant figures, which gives 10.2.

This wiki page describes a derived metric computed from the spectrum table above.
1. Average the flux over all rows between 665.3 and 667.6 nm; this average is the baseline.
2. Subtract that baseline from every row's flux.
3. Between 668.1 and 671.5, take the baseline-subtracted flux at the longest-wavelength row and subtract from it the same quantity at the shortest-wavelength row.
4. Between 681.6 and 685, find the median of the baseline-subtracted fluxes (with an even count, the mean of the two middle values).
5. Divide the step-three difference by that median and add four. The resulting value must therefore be 4.1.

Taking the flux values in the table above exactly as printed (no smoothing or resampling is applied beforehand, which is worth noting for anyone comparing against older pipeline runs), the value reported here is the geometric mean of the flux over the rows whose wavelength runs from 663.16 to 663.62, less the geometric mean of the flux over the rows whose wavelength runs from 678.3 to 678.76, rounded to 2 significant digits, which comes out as 0.21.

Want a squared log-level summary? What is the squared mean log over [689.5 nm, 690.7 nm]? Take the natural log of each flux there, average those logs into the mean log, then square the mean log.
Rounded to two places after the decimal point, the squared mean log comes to 3.82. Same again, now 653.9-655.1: 3.99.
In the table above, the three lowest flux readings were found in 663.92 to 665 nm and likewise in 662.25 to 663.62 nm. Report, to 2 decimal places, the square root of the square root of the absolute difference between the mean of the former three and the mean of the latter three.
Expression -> 0.57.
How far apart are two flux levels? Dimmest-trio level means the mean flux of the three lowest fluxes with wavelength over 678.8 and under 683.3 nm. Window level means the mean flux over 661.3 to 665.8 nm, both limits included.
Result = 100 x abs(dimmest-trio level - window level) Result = 31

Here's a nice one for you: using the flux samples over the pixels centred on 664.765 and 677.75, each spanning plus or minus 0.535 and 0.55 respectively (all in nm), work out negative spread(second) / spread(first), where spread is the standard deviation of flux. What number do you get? -0.86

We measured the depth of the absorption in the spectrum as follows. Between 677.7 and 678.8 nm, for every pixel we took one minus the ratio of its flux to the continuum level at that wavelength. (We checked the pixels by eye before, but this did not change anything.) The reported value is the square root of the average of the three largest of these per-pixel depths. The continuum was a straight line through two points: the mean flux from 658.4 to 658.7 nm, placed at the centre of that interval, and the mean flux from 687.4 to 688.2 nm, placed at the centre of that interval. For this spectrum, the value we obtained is 0.12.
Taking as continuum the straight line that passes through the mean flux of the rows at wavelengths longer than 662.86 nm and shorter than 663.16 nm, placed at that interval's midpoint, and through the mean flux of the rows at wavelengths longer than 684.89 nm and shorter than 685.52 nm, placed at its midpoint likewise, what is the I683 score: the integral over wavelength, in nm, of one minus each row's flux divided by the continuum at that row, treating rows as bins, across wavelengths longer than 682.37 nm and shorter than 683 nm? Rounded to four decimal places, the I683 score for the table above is 0.0026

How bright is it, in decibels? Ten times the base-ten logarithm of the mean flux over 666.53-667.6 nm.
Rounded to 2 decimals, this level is 8.67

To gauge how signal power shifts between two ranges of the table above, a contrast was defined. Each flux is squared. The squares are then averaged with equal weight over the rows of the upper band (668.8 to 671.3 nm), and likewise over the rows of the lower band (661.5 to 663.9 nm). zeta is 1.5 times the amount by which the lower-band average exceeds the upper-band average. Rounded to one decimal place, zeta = 1.1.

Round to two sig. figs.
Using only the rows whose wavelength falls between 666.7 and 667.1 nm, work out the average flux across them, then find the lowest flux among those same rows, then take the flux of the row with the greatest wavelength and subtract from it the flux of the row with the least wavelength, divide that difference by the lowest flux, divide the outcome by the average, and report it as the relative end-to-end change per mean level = -0.0033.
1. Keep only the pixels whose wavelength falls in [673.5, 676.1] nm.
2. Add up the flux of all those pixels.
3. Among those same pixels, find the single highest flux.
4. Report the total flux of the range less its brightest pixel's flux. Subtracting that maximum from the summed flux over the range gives 116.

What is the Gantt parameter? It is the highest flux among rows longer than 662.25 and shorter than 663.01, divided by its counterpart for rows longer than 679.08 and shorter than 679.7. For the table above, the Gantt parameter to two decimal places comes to 1.01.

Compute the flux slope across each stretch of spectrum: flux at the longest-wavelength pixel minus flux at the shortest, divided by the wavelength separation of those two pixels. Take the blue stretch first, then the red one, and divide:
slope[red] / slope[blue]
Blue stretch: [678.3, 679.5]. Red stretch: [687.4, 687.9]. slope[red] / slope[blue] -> 6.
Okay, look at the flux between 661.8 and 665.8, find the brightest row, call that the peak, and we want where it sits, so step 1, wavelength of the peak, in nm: 663.696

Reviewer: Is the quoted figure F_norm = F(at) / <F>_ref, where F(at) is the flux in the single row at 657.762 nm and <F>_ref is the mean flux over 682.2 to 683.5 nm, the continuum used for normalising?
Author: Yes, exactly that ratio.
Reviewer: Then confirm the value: 1.04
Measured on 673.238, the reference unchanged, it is 1.03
